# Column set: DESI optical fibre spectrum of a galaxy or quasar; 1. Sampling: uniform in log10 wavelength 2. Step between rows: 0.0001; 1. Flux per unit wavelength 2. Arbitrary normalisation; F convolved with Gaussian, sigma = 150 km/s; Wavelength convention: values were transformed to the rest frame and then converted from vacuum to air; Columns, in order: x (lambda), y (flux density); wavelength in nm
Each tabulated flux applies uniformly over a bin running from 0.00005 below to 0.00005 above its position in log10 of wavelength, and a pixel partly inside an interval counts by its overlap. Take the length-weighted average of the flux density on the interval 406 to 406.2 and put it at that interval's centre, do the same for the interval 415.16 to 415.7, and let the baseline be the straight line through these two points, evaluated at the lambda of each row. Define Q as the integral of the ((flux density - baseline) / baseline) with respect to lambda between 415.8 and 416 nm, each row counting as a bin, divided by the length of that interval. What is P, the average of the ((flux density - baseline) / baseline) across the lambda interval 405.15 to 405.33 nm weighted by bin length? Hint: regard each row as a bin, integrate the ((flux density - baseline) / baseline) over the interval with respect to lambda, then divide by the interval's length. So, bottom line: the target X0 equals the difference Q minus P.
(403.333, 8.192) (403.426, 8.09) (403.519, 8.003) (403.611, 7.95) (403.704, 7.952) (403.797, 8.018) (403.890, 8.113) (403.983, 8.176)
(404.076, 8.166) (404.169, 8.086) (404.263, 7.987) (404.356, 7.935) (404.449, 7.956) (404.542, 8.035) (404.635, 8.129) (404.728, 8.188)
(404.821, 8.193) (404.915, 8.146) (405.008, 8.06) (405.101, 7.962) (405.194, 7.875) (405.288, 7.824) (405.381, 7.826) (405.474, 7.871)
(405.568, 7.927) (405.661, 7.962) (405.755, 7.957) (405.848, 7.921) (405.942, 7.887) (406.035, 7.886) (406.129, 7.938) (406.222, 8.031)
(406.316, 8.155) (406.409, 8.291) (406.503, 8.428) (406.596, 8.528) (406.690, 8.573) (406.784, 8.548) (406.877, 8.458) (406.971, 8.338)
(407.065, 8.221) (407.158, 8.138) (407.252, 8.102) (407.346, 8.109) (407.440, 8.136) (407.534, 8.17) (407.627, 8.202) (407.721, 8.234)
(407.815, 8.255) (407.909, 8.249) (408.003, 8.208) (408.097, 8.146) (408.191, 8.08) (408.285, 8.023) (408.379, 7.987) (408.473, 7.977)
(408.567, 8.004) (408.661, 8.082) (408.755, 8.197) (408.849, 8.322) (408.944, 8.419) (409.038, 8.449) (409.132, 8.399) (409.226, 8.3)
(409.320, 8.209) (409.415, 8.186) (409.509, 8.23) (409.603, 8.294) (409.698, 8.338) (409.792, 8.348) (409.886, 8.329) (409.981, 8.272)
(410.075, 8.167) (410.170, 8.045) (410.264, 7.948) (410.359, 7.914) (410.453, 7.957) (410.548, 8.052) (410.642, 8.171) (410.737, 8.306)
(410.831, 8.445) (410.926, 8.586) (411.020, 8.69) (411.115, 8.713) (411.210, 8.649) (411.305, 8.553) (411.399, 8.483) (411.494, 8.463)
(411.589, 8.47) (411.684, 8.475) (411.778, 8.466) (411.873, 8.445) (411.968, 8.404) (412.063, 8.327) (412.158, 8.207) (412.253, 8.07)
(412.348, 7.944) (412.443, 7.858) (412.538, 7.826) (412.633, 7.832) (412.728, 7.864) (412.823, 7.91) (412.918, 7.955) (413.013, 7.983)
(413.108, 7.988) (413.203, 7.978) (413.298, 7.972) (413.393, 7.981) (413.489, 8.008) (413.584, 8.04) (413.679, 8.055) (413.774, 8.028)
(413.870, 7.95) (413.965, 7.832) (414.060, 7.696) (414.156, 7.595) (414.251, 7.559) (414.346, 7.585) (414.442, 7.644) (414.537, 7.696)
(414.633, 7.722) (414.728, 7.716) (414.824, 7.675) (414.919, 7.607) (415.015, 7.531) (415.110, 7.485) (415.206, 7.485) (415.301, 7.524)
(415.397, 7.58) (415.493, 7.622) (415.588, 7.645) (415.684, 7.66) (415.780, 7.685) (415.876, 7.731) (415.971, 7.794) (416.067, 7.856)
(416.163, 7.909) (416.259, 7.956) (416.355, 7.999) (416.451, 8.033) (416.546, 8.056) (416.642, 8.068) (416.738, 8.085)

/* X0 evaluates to 0.04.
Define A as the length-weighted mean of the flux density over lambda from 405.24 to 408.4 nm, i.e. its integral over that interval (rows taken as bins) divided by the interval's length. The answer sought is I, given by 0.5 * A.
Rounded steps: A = 8.14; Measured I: 4.07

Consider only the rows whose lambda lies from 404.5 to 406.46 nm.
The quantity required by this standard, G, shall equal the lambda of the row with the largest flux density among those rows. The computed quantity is 406.409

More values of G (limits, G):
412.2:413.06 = 412.253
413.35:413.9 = 413.679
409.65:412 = 411.115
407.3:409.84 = 409.038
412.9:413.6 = 413.584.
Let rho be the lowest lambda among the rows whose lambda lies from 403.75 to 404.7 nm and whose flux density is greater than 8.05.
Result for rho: 403.890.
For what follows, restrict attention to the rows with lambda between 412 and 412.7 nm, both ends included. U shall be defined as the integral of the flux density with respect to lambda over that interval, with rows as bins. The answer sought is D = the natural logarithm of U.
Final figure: 1.72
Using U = 5.6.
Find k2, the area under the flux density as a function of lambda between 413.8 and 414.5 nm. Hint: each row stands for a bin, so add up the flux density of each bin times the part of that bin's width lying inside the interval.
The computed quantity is 5.4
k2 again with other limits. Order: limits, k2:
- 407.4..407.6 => 1.6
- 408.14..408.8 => 5.3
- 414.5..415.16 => 5.0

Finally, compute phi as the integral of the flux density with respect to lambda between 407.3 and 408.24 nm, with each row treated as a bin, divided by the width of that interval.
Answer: 8.18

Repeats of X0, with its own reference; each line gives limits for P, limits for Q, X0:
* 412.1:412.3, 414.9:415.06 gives -0.06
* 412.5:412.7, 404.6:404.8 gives 0.00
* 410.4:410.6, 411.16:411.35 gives 0.08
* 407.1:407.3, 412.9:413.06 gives 0.01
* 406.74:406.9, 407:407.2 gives -0.04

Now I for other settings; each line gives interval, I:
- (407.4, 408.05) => 4.11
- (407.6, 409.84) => 4.11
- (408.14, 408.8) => 4.03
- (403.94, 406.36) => 4.00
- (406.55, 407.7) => 4.15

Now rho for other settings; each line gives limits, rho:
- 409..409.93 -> 409.038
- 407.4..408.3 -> 407.440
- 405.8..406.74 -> 406.316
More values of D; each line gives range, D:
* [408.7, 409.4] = 1.76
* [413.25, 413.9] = 1.65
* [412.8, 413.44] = 1.63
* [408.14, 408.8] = 1.67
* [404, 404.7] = 1.73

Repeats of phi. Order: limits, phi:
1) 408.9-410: 8.32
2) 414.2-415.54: 7.60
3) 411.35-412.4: 8.34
